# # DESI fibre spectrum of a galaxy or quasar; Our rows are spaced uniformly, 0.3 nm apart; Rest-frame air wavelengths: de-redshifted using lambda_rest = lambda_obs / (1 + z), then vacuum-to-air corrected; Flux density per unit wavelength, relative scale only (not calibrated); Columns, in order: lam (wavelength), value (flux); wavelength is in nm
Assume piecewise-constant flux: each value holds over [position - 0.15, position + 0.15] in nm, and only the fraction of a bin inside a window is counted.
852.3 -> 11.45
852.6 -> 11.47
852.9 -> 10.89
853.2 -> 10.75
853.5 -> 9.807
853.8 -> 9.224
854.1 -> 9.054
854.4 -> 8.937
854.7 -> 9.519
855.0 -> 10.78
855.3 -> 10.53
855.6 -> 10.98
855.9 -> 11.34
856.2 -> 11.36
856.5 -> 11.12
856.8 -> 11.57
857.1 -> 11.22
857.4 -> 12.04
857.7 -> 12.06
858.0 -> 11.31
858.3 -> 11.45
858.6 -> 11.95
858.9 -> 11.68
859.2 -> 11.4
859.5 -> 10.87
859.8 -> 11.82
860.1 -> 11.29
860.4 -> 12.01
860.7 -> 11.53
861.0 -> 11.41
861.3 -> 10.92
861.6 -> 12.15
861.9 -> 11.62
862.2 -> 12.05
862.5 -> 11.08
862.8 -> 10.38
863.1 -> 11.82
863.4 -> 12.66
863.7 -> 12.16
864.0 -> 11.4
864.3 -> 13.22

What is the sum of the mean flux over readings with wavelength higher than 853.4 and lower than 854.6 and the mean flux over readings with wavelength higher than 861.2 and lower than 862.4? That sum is 20.9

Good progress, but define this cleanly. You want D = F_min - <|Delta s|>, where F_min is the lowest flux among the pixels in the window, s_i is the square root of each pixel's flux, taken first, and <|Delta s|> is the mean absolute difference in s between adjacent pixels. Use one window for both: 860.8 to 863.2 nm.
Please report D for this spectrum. 10.3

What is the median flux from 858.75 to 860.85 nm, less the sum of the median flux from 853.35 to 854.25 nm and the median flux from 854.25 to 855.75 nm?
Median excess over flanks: -8.2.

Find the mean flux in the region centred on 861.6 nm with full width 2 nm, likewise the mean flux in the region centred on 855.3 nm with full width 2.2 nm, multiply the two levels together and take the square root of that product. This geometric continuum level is 11.0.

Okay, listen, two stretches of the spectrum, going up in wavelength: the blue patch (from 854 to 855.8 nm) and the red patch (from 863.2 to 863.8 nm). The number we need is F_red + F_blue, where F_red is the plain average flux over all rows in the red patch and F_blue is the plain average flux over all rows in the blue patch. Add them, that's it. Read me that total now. 22.4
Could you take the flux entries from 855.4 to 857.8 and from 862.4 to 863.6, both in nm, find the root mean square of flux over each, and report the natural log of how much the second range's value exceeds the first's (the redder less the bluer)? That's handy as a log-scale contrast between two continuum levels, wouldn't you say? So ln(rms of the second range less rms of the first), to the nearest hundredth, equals -3.02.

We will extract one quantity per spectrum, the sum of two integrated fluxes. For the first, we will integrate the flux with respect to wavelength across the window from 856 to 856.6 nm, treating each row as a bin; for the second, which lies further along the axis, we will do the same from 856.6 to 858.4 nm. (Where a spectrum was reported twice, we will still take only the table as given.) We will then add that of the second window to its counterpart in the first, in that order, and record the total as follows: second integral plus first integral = 28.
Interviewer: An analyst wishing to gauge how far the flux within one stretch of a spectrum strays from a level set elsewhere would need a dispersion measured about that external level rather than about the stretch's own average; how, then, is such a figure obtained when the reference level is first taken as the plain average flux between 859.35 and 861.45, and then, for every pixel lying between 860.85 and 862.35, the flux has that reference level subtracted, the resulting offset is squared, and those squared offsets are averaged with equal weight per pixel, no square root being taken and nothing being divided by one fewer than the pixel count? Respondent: 0.25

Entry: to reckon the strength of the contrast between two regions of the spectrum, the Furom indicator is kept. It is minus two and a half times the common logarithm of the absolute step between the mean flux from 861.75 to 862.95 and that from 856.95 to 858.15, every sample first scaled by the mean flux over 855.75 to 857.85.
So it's 3.7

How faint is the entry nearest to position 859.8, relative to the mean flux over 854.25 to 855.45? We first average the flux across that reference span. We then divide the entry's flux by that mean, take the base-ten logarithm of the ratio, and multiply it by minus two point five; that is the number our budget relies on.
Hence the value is -0.188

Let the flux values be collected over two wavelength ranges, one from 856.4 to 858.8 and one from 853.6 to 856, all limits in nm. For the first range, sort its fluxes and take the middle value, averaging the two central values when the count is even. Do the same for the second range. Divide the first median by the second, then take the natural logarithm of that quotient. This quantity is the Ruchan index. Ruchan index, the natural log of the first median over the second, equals 0.138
